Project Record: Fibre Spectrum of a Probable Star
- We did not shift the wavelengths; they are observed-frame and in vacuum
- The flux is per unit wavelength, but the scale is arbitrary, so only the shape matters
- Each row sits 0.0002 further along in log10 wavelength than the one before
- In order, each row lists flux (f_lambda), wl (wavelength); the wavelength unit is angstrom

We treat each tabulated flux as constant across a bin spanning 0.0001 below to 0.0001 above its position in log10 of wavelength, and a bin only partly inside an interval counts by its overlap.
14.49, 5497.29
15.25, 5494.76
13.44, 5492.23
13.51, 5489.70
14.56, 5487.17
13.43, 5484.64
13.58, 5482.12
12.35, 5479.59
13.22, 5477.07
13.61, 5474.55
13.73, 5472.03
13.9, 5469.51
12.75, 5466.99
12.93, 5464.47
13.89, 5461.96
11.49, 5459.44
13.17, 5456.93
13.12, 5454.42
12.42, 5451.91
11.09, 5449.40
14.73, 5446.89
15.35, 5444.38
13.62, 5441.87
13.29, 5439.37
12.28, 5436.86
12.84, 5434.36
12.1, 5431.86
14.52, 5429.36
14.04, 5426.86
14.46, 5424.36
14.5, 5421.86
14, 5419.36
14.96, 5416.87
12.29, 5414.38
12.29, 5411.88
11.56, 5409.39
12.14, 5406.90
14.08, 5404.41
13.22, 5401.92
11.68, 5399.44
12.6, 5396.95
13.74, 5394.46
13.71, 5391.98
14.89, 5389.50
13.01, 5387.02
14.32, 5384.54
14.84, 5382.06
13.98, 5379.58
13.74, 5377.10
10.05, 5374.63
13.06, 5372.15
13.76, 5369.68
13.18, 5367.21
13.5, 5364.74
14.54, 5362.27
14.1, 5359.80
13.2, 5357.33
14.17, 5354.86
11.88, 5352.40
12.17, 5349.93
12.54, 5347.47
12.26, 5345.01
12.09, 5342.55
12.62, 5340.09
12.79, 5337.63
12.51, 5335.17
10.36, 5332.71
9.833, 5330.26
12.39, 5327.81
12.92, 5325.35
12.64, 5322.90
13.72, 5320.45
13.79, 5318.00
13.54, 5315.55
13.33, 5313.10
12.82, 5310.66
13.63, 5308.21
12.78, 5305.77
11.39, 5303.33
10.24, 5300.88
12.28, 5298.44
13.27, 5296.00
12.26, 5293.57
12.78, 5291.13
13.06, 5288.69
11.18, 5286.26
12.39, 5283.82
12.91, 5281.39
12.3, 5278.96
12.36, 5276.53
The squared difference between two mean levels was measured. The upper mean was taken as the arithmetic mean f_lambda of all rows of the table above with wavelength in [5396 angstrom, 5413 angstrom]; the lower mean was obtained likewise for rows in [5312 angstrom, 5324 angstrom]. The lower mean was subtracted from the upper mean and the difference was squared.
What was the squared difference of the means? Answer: 0.80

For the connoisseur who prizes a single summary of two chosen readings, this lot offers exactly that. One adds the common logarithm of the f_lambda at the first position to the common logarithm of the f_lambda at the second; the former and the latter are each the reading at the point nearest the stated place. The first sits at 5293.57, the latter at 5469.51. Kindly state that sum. 2.23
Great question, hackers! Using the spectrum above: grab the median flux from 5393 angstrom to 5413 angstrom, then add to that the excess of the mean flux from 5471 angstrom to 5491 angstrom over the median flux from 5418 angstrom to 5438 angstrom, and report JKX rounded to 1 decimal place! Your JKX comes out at 11.9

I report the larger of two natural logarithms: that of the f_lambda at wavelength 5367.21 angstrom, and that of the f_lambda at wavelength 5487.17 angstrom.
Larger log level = 2.68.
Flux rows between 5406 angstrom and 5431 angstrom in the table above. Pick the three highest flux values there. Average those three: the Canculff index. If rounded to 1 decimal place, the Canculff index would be 14.7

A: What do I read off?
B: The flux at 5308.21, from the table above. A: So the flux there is 13.63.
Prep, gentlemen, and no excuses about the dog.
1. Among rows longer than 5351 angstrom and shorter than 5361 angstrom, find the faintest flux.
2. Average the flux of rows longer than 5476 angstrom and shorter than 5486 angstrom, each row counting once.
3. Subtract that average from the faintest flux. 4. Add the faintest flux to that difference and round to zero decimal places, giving 11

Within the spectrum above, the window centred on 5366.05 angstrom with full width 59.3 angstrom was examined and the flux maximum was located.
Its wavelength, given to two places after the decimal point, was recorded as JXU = 5389.50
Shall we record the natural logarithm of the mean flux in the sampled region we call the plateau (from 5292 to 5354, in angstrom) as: 2.52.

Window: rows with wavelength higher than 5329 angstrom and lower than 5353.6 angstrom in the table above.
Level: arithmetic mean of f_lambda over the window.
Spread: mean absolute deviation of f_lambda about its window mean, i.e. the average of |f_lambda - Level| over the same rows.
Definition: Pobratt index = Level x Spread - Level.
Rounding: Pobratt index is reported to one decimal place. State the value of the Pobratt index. -3.2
